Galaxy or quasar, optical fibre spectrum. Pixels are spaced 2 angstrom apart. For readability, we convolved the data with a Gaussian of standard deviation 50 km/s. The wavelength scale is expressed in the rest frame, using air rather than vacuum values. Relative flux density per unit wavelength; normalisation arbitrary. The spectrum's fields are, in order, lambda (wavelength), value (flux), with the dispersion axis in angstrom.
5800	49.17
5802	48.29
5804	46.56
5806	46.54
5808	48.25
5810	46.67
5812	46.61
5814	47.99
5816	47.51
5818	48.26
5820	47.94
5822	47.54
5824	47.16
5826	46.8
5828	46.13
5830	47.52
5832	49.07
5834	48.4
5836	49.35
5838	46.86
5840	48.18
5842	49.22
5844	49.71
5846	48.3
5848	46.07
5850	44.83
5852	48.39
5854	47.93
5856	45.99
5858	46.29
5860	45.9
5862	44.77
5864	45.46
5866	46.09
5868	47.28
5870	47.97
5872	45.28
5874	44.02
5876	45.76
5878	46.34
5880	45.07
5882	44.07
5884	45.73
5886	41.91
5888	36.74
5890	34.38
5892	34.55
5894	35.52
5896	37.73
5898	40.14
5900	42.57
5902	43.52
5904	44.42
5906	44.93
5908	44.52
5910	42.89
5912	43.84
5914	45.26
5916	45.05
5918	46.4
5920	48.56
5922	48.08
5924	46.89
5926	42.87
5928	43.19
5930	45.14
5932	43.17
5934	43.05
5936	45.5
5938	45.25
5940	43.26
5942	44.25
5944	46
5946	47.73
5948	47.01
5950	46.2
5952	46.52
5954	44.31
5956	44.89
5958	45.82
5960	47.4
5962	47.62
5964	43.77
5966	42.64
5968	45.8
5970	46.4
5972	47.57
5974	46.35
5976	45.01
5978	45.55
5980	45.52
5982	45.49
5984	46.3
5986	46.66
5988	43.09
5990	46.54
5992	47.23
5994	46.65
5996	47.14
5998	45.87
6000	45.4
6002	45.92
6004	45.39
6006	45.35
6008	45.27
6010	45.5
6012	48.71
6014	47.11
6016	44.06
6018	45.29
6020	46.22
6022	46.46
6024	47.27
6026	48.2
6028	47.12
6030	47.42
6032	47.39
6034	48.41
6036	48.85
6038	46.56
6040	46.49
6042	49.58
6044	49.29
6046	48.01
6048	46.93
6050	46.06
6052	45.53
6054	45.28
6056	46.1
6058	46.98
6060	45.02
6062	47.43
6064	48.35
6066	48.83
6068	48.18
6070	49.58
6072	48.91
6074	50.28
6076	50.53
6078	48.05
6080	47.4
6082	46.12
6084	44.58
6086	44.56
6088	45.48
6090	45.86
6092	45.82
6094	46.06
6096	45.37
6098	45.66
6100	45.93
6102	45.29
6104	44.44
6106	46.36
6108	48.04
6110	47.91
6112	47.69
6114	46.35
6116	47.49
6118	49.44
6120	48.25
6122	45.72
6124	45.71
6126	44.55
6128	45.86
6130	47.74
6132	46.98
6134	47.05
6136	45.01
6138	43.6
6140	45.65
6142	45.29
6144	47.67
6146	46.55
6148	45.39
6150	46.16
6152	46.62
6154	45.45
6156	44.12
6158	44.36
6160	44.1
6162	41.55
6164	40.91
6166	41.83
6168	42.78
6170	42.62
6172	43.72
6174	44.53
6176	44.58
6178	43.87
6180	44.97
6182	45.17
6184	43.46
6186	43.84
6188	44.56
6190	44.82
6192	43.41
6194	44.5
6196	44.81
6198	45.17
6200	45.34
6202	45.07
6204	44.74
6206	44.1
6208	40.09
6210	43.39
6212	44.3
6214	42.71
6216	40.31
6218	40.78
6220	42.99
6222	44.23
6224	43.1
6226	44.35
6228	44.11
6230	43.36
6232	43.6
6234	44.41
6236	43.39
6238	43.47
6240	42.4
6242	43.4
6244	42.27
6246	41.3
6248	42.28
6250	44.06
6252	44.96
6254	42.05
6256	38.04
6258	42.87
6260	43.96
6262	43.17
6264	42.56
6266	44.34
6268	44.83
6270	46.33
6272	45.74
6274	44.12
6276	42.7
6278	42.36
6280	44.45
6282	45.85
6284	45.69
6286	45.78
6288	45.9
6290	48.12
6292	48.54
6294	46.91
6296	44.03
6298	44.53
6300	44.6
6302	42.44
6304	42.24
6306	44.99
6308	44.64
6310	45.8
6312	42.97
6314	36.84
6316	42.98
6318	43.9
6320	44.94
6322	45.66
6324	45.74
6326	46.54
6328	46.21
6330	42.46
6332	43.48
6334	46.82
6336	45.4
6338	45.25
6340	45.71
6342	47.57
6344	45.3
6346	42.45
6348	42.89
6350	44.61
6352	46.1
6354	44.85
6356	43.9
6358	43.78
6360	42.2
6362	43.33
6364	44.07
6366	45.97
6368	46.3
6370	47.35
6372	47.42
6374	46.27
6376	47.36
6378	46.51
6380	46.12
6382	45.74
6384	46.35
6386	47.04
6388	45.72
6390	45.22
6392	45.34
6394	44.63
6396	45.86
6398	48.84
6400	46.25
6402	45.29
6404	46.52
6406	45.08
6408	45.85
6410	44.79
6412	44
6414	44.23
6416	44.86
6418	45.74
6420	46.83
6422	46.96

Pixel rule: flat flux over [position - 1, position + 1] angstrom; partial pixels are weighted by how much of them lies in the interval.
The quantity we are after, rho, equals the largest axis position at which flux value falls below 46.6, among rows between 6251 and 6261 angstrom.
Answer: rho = 6260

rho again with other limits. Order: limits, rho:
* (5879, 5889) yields 5888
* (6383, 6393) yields 6392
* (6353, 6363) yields 6362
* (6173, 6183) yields 6182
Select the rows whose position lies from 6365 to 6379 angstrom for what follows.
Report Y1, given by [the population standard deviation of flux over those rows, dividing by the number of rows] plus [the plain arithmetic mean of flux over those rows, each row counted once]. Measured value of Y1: 47.3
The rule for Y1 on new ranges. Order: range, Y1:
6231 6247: 43.9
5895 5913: 45.0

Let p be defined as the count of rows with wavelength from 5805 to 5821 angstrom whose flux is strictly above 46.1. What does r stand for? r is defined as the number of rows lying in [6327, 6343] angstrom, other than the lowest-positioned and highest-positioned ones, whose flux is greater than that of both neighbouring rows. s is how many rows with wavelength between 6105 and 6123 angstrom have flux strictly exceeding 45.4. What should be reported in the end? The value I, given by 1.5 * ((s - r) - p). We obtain 0.0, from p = 8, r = 1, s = 9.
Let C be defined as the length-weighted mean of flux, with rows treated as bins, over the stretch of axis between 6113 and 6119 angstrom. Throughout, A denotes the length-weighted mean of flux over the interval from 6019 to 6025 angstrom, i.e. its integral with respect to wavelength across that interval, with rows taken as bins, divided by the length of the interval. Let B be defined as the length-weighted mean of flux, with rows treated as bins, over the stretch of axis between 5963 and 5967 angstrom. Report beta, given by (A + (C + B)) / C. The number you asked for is 2.881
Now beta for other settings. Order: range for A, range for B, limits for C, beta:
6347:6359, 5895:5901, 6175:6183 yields 2.893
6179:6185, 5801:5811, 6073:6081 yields 2.871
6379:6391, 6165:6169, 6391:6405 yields 2.916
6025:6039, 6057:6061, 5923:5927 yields 3.088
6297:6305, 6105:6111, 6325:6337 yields 3.013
